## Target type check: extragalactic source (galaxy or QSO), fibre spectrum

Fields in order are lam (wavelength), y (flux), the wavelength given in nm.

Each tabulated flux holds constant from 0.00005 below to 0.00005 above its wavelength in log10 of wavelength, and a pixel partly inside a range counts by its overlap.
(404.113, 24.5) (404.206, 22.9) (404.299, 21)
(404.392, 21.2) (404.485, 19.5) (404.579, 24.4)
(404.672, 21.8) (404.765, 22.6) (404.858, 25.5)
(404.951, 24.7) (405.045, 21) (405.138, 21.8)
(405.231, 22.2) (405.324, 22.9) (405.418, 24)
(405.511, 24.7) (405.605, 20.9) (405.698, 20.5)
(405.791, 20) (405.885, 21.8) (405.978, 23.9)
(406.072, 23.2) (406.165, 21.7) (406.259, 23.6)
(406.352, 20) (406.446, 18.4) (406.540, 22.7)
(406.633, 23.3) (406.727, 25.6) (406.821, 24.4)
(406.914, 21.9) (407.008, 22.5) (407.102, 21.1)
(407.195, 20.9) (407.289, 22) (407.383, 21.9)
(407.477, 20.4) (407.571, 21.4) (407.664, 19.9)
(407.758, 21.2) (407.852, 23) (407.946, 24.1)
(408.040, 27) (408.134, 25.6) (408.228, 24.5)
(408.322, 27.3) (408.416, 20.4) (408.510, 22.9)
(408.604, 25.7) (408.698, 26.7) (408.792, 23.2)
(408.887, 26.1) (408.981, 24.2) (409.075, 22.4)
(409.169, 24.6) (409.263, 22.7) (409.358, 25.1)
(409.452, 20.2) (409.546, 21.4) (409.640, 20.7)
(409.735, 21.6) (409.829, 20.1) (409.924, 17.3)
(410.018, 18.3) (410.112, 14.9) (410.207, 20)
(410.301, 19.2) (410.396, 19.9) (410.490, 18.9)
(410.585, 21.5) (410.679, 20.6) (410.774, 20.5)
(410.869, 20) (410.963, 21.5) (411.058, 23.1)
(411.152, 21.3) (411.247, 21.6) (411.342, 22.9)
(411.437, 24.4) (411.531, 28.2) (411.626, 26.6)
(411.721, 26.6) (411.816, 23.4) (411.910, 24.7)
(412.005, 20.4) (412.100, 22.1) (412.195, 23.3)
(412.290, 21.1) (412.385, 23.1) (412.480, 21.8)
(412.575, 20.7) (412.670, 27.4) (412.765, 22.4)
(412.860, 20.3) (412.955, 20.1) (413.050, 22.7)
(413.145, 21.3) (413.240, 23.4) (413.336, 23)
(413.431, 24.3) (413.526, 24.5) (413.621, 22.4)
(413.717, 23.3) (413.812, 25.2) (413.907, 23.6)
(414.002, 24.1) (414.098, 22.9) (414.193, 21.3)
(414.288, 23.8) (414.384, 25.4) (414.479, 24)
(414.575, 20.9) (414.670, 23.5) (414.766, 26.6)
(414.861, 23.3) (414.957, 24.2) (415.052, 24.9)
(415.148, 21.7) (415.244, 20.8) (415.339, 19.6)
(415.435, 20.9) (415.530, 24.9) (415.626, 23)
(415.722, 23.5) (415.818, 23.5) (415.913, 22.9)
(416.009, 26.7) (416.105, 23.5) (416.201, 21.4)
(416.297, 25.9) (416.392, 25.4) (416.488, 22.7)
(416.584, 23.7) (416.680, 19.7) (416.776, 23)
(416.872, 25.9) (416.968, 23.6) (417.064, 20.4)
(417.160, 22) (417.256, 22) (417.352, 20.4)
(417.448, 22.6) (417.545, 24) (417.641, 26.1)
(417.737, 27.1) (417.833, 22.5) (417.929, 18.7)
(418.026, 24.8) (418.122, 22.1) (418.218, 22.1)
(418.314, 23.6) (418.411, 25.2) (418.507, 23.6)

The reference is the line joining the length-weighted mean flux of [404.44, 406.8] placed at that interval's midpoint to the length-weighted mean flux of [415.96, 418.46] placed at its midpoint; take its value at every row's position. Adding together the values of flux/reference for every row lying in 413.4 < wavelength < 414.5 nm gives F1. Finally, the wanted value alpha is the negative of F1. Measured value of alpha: -12.4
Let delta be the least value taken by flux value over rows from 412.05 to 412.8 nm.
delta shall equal 20.7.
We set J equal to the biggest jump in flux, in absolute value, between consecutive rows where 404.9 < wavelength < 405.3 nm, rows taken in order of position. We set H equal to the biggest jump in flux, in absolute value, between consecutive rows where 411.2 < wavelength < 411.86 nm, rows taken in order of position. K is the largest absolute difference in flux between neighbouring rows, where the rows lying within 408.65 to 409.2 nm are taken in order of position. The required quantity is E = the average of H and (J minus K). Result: 2.0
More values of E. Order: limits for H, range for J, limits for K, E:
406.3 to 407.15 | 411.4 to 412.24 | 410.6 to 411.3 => 3.4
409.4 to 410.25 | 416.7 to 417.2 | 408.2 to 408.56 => 0.7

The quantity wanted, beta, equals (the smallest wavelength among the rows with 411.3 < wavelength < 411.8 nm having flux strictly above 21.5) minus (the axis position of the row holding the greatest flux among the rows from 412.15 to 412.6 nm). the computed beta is -0.85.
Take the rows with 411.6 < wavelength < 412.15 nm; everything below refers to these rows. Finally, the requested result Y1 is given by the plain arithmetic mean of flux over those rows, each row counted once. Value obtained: 24.0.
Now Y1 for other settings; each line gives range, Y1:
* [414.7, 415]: 24.7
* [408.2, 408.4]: 25.9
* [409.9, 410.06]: 17.8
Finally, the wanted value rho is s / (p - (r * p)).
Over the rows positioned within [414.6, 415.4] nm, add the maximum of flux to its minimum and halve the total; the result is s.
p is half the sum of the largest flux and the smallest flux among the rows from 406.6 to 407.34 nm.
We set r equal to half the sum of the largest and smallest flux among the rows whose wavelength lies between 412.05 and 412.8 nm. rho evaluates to -0.0431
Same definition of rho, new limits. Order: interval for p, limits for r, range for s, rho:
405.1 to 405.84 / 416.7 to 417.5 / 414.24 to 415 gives -0.0480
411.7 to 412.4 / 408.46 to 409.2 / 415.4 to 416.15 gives -0.0430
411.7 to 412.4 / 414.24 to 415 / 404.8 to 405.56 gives -0.0435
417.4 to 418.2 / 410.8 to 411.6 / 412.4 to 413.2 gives -0.0449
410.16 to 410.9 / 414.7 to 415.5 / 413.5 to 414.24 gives -0.0521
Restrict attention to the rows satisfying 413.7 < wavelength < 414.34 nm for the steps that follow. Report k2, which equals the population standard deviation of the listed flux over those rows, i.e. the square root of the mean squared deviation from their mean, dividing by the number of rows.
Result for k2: 1.1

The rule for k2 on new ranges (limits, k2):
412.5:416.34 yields 1.9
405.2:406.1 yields 1.5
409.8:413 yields 2.8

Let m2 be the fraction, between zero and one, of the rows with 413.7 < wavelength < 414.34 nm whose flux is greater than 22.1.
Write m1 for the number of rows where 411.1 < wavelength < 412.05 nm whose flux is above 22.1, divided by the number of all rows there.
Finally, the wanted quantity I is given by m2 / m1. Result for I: 1.2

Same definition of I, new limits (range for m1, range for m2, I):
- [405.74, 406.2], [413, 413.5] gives 2.0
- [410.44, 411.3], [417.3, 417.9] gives 7.5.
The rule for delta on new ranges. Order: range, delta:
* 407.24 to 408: 19.9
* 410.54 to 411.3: 20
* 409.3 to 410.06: 17.3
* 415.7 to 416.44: 21.4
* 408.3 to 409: 20.4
